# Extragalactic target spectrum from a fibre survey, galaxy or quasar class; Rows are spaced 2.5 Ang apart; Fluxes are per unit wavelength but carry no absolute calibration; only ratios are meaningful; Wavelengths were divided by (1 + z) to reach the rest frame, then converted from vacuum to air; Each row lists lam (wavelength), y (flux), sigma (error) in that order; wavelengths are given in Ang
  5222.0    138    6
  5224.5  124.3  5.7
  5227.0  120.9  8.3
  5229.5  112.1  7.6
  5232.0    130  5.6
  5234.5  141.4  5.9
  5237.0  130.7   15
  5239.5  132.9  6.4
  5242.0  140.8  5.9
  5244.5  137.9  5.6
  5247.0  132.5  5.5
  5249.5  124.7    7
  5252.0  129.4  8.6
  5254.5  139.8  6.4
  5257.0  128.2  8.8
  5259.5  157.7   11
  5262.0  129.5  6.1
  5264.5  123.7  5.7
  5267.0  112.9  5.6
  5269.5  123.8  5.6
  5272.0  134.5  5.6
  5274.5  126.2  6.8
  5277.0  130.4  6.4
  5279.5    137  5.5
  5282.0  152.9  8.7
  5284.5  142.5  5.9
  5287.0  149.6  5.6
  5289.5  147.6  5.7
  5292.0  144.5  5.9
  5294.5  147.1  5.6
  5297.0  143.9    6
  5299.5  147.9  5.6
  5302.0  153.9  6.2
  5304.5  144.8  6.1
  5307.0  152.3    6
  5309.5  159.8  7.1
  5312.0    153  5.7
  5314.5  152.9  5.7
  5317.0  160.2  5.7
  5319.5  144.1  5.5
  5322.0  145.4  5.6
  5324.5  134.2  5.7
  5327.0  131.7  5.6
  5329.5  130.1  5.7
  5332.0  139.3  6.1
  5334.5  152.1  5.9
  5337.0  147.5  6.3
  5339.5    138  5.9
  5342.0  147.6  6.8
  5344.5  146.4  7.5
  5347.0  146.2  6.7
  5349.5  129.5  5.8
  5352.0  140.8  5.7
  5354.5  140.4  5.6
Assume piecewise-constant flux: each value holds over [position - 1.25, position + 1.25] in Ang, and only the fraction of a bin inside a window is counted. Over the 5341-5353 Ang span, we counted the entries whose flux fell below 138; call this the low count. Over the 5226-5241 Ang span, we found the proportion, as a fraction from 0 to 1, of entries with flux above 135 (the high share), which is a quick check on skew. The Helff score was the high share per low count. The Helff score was 0.17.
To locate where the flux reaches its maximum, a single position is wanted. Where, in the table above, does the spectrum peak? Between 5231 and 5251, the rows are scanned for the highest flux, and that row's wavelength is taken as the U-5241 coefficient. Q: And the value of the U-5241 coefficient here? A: 5234.5 Ang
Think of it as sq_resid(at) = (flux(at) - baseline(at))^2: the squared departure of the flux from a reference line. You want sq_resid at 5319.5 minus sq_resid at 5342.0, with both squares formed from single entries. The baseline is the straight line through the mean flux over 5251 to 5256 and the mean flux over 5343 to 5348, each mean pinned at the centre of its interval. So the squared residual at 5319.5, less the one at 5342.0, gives -2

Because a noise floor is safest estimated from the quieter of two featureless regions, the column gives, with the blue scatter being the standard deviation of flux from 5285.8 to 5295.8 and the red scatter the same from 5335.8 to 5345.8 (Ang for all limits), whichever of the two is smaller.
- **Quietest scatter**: 2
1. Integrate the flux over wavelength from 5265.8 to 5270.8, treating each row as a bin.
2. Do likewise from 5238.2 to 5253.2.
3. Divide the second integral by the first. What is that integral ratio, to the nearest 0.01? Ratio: 3.37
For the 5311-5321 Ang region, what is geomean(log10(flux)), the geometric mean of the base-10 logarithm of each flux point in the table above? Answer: 2.18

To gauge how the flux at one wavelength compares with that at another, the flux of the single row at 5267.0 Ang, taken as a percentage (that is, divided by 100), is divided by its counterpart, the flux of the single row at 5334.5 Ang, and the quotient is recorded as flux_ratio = 0.0074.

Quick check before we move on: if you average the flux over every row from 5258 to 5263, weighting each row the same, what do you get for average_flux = 144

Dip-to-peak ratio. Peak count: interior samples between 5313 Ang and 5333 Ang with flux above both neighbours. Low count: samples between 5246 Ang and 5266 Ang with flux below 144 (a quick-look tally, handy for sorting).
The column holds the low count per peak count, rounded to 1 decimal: 3.5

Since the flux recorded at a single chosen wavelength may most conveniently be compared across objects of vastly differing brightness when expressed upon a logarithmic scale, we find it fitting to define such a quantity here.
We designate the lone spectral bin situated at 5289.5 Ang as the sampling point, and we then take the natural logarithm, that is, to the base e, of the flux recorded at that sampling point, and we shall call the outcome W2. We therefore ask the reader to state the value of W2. 4.99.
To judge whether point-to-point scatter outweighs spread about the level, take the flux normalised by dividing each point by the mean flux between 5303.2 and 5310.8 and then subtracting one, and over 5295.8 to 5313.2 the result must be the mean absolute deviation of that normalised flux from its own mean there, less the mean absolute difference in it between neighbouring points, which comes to -0.0151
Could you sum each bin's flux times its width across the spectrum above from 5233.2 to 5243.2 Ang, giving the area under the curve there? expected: 1364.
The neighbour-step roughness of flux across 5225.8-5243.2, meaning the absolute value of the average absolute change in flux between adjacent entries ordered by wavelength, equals 9.8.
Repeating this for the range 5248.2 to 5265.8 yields 15.0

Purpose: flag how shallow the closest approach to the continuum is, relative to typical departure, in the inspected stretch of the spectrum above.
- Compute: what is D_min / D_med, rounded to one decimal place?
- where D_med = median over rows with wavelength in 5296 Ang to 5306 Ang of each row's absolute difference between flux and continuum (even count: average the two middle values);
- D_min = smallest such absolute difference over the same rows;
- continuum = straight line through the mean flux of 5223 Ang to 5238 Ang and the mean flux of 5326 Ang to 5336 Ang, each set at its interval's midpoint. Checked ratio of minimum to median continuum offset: 0.8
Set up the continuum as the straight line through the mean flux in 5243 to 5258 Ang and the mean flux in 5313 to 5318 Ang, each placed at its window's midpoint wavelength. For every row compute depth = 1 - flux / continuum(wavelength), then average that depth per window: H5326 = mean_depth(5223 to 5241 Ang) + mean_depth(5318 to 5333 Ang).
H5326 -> 0.12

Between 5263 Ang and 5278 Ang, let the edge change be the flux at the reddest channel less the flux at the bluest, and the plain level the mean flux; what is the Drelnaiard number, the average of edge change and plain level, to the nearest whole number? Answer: 66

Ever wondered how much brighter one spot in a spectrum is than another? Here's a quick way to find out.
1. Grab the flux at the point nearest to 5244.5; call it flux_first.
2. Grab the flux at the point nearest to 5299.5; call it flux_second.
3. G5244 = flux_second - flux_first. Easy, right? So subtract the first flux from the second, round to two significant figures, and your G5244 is 10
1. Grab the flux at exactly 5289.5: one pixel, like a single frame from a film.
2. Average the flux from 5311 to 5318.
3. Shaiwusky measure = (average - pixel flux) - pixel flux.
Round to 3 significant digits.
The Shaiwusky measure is -140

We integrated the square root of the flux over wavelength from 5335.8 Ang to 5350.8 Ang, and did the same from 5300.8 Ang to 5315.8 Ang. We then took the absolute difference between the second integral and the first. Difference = 6.4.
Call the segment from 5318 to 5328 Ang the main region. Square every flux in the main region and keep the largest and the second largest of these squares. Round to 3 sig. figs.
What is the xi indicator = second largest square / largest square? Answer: 0.982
